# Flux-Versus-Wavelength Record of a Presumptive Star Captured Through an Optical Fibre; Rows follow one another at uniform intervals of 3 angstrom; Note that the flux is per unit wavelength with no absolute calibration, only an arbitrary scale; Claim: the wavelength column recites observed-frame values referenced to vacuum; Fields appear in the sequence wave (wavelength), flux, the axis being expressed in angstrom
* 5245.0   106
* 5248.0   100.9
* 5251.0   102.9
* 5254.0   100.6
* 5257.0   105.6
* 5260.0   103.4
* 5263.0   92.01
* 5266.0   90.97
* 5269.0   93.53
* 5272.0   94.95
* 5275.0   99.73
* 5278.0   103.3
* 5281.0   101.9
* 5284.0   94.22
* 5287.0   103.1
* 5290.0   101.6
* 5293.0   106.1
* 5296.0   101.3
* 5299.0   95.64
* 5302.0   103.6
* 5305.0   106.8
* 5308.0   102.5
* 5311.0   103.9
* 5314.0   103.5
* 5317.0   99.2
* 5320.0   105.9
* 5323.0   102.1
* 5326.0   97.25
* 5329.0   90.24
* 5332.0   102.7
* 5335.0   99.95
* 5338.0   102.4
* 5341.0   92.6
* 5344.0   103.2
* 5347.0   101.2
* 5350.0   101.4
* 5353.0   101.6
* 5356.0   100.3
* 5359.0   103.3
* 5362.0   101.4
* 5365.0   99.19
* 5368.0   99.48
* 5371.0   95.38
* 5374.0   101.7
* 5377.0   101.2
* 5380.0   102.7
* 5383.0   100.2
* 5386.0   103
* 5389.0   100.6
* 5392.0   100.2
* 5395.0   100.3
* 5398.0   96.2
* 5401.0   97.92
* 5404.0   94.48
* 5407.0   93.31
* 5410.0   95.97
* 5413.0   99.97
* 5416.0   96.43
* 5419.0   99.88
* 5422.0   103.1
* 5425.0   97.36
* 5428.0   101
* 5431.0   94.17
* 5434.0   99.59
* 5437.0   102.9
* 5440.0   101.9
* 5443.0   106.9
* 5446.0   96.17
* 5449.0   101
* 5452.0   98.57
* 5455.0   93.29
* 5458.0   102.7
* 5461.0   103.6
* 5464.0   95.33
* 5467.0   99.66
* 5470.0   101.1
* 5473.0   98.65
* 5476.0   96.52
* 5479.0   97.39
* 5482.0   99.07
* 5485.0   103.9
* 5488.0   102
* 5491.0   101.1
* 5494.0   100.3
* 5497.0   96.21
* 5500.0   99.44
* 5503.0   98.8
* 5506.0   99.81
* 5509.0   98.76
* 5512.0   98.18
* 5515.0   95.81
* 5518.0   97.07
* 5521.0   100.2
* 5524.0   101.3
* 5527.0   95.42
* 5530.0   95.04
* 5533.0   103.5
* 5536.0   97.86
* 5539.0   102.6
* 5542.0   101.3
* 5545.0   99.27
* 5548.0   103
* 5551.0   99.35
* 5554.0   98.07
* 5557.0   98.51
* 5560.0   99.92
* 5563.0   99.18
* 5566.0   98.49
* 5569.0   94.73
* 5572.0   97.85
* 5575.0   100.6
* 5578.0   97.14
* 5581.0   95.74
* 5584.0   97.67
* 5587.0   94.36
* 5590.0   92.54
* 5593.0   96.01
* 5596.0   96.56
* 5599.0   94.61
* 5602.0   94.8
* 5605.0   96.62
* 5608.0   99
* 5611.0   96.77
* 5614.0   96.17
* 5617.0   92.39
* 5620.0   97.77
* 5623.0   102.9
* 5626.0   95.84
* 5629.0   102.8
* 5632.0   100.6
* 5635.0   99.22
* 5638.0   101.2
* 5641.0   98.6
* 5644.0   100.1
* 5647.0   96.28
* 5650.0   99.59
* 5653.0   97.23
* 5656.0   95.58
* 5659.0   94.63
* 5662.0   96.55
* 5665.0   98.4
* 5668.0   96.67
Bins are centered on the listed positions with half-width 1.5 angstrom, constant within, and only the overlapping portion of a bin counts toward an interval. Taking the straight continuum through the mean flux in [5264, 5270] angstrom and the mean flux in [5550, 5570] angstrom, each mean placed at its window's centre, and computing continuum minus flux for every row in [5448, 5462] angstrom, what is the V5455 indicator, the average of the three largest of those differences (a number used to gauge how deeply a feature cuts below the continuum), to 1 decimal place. -1.5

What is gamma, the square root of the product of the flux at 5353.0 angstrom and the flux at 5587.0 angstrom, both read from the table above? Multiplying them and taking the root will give 97.9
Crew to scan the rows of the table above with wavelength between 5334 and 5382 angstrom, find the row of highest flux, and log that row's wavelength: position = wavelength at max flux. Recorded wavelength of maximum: 5359.0 angstrom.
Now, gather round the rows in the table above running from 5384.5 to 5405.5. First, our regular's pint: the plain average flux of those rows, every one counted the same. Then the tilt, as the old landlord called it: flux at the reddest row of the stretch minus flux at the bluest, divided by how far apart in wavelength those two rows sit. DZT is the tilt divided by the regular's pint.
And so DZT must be -0.0048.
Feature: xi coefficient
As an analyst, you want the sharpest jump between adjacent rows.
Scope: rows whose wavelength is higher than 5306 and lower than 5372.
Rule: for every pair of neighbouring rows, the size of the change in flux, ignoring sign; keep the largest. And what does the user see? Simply 12.5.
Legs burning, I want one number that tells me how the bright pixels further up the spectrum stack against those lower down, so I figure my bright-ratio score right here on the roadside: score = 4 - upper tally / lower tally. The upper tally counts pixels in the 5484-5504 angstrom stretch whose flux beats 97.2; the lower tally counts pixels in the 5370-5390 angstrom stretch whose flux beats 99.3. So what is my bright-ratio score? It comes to 3.0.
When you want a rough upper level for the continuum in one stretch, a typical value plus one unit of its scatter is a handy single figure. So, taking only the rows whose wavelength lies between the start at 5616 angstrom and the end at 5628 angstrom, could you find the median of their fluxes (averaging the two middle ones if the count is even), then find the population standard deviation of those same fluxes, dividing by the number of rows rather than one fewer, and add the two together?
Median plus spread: 101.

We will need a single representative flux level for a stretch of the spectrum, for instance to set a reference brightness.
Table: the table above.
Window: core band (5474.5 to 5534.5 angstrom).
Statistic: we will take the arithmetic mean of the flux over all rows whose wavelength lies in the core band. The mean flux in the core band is 99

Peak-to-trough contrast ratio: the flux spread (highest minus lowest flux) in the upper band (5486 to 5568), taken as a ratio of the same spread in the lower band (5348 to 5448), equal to 0.62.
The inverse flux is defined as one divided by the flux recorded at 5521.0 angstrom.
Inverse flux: 0.0100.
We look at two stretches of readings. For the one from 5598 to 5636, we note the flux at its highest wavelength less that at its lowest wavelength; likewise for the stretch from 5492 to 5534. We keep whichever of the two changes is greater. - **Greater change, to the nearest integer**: 5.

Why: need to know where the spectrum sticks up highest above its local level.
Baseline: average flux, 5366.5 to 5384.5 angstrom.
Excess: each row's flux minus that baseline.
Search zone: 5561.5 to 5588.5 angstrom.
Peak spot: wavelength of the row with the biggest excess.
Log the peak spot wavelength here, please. 5575.0 angstrom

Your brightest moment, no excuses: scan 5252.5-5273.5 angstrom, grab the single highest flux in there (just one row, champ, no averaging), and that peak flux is 105.6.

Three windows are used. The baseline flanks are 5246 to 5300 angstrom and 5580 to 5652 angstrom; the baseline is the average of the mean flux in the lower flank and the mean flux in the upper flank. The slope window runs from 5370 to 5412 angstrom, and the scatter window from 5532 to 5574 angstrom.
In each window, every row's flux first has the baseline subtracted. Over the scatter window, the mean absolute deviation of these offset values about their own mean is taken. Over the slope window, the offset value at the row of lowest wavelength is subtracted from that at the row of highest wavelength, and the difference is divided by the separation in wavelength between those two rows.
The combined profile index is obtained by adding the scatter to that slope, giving 1.8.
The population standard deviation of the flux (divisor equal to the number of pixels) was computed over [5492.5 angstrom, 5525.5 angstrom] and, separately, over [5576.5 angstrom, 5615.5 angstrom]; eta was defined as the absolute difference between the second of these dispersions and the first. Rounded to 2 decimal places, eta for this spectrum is 0.09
